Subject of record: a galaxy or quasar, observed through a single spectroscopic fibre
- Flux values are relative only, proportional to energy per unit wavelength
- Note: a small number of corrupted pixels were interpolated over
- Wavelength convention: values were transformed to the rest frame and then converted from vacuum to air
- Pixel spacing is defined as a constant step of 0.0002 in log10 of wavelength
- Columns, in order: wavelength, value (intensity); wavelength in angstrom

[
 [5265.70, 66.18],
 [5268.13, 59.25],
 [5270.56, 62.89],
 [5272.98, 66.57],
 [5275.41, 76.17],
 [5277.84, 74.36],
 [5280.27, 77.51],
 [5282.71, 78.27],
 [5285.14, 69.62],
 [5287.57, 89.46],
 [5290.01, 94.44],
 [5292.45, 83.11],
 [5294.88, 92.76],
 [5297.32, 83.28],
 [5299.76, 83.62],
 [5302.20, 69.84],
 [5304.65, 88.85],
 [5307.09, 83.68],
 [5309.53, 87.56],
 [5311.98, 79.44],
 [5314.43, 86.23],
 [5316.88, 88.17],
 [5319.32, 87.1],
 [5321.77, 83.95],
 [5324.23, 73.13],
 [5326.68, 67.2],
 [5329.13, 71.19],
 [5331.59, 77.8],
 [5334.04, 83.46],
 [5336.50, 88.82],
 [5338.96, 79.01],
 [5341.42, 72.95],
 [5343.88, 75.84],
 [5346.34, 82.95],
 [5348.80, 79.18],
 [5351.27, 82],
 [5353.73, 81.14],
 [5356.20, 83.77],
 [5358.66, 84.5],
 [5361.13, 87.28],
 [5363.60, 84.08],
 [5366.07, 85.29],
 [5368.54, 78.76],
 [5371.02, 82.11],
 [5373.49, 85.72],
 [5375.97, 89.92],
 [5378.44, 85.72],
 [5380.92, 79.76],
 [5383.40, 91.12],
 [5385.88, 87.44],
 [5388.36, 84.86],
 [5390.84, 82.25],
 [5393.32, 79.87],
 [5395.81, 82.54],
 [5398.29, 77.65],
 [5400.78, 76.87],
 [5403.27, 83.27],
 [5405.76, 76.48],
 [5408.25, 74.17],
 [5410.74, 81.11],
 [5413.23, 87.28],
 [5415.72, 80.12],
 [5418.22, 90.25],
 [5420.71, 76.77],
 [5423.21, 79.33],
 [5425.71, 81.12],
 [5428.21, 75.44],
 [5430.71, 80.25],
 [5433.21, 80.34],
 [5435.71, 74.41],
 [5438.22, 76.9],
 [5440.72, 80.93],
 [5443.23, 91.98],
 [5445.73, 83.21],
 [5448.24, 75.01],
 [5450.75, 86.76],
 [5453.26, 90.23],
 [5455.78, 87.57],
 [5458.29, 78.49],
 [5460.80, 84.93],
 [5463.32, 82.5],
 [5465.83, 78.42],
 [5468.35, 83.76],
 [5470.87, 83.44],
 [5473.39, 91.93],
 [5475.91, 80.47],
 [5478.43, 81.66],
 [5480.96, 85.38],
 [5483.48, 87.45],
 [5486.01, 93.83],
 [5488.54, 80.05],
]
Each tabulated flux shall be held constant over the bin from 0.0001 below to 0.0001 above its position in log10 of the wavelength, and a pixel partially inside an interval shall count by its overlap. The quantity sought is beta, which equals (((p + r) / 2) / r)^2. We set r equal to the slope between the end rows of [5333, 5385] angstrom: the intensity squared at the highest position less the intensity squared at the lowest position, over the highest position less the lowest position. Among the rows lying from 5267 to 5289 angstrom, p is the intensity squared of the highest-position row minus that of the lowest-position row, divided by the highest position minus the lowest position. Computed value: 22.7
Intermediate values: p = 231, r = 27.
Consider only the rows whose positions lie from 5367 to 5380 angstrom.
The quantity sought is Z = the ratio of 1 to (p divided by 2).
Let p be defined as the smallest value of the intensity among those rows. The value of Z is 0.0254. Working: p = 78.76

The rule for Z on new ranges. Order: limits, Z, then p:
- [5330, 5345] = 0.0274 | 72.95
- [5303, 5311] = 0.0239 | 83.68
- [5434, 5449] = 0.0269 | 74.41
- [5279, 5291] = 0.0287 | 69.62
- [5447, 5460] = 0.0267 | 75.01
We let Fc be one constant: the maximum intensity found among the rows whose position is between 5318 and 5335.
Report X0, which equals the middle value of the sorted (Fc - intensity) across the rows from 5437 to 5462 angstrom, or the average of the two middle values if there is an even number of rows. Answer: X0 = 3.0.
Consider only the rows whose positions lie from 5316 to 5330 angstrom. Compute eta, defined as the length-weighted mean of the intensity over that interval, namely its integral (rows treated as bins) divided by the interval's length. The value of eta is 78.4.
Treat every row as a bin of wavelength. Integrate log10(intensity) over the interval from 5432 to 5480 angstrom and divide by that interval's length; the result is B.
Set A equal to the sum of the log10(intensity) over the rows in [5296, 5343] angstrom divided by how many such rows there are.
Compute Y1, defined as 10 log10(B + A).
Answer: 5.82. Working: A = 1.91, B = 1.92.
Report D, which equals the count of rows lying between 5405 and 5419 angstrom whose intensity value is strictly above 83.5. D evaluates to 2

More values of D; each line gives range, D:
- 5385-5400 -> 2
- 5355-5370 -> 5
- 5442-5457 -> 4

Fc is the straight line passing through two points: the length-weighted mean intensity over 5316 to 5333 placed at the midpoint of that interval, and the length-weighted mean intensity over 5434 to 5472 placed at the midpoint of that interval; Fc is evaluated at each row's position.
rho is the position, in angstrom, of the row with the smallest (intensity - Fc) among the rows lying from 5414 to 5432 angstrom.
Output 5428.21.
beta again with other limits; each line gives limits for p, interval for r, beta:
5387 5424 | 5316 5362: 17.6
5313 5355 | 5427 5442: 0.1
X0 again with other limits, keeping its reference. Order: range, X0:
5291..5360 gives 3.9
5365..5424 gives 4.9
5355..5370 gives 2.8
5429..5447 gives 6.8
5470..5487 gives 1.7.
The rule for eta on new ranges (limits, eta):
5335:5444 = 81.8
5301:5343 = 80.4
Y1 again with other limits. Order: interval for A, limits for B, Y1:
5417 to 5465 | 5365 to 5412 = 5.83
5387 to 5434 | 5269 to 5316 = 5.81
